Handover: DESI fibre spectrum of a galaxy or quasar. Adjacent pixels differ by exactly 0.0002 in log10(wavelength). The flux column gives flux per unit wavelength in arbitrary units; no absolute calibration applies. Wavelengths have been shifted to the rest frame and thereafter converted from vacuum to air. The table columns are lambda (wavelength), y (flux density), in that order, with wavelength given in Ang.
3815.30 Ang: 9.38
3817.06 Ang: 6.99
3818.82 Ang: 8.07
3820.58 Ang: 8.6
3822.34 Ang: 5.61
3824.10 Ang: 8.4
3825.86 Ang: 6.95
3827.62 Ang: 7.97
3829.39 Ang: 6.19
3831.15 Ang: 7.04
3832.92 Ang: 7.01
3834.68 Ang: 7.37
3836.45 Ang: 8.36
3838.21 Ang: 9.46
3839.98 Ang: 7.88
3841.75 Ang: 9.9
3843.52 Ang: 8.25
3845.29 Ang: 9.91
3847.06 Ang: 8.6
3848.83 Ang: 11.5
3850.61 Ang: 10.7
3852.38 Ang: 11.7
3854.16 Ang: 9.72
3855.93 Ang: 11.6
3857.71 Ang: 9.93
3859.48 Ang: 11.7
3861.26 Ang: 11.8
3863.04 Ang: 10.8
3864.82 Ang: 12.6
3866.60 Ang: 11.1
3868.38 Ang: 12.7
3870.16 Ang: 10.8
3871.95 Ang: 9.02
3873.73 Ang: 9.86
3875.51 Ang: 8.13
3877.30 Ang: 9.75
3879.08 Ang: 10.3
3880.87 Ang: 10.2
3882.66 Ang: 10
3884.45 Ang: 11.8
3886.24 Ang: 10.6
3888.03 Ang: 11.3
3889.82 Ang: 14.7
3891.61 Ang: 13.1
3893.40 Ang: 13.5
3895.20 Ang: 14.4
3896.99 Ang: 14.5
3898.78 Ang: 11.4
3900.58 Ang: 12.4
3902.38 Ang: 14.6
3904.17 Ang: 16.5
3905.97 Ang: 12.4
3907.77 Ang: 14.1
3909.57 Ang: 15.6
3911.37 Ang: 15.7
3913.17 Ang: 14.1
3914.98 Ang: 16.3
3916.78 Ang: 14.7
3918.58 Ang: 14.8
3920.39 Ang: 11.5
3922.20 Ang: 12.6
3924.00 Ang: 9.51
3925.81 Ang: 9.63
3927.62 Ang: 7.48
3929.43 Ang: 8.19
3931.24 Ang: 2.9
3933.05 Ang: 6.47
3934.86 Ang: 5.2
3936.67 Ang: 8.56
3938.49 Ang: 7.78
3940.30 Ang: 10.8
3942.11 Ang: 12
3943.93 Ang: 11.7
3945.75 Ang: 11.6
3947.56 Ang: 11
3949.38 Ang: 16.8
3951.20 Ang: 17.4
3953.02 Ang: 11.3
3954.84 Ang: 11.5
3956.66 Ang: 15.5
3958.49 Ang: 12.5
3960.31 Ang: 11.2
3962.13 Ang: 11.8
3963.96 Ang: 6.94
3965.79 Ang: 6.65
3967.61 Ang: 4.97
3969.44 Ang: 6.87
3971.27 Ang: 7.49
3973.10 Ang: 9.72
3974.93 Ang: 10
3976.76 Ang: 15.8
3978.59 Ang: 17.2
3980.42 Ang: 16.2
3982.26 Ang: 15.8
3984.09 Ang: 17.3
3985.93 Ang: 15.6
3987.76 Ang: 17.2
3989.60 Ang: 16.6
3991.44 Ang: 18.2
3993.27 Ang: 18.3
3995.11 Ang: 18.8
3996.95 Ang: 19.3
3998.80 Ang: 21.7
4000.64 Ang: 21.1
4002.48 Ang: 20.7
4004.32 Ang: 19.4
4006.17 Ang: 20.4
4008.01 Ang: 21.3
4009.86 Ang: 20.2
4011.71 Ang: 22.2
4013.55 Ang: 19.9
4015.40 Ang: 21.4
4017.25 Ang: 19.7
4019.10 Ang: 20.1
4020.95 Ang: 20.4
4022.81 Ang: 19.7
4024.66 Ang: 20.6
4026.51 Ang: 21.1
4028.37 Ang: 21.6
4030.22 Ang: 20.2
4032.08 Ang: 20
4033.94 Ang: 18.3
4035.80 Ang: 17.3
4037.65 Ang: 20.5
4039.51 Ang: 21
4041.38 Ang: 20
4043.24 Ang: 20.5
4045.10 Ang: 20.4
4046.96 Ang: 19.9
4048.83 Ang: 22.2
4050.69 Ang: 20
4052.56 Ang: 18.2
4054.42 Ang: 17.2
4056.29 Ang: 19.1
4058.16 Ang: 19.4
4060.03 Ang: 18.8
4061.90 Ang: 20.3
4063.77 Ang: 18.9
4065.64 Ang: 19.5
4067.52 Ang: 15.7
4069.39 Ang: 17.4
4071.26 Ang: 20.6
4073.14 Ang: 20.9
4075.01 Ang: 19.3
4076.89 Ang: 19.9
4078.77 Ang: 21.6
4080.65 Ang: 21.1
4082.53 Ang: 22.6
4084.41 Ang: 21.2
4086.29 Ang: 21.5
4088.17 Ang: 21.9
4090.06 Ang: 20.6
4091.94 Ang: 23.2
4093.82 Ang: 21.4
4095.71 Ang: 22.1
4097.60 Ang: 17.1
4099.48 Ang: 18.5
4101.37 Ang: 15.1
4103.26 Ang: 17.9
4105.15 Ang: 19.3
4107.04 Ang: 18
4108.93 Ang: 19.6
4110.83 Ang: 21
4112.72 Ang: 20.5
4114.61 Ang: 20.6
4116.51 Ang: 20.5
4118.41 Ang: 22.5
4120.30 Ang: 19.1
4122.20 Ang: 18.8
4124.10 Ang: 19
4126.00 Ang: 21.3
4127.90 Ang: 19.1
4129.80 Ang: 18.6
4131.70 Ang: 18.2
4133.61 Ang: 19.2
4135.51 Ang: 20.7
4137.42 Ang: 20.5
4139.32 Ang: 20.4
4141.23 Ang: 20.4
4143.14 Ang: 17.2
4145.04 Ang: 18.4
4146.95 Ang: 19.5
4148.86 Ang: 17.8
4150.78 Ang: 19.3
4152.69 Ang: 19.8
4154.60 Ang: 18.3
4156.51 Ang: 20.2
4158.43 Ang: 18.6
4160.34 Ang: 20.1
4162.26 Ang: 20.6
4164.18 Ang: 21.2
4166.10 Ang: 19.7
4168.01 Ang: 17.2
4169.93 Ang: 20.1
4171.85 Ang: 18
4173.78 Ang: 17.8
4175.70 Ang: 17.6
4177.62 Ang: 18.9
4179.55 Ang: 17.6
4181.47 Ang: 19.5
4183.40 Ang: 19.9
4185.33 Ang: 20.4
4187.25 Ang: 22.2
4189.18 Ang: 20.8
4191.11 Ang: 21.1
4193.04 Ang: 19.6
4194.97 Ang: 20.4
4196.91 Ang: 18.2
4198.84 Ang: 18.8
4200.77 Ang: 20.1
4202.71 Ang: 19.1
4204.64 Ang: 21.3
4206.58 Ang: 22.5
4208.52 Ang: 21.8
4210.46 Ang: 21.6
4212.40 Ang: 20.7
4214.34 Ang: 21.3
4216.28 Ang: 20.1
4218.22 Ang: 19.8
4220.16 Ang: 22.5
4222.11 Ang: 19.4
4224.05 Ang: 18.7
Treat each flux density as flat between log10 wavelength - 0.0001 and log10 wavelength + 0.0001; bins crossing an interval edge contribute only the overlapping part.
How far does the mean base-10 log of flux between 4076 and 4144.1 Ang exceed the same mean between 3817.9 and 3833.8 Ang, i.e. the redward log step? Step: 0.44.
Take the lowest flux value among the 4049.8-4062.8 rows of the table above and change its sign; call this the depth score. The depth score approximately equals -17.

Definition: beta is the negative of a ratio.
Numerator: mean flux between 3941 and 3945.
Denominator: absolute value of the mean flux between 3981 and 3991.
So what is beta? -0.7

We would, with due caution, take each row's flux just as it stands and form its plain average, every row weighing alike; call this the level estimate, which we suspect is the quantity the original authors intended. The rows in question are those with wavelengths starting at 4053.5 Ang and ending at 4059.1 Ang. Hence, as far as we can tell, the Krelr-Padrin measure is 18.6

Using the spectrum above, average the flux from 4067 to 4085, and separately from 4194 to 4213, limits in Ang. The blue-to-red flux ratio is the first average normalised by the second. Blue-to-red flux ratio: 1.0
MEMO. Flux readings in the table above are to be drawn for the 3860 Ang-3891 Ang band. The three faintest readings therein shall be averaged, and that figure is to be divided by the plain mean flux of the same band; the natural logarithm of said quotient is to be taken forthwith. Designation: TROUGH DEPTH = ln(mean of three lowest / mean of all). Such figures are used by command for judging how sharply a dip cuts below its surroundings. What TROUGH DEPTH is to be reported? -0.20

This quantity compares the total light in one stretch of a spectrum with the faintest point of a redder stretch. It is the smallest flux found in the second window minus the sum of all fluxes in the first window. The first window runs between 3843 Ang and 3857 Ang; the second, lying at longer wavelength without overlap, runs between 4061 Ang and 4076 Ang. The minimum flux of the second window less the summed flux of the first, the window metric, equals -66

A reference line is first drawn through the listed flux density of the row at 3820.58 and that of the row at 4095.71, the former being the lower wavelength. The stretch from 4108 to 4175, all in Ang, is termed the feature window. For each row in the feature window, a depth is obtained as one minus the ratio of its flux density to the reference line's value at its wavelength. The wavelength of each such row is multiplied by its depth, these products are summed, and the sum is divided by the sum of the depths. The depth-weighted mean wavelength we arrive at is 4146.1 Ang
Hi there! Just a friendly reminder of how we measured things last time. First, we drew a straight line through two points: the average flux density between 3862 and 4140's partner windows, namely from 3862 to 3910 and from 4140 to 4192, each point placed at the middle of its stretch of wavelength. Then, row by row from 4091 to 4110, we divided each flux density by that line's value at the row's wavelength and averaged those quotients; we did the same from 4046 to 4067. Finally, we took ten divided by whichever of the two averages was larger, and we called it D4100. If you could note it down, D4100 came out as 8.5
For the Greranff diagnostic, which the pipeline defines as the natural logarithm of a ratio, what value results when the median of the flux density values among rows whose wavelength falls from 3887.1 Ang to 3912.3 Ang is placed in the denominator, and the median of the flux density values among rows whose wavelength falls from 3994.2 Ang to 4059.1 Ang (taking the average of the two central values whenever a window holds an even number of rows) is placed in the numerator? 0.35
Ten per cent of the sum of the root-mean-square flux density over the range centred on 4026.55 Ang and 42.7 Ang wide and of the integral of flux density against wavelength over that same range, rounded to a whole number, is 89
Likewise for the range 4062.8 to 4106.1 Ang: 88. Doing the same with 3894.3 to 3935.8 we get 51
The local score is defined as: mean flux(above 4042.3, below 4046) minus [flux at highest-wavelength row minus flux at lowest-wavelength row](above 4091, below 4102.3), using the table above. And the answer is 29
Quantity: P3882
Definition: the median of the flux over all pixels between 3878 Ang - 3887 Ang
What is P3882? 10.3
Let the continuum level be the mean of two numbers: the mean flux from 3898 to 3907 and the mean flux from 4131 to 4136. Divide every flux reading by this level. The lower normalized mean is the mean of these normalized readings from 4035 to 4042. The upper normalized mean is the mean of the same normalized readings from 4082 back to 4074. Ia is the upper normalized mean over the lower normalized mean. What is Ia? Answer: 1.0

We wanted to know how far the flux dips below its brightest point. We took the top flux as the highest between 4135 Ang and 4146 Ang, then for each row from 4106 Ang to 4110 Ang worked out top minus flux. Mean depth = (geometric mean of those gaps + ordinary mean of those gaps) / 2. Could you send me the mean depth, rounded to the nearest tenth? 1.8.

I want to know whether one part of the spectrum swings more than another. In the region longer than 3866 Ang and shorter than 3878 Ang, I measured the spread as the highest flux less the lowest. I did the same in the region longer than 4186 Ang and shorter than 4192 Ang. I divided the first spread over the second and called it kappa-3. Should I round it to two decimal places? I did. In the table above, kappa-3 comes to 3.26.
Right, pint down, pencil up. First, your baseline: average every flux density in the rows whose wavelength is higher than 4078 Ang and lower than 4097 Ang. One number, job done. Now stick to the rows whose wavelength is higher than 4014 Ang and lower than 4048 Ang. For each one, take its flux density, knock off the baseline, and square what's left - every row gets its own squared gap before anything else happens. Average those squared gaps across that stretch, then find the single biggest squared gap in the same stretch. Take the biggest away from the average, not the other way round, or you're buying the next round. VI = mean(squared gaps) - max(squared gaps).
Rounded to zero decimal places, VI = -16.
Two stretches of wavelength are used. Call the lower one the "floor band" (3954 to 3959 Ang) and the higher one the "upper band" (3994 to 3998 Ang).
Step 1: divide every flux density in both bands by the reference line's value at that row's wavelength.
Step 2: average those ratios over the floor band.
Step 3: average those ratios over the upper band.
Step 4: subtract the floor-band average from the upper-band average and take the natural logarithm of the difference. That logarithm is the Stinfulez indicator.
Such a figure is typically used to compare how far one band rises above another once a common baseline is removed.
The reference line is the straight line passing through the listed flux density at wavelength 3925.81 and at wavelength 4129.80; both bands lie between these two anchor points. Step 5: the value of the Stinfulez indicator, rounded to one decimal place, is -1.2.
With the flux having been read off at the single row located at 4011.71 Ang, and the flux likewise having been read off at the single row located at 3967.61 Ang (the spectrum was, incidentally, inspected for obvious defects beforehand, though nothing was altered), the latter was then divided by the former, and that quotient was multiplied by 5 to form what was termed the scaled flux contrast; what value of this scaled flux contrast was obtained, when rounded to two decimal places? 1.12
